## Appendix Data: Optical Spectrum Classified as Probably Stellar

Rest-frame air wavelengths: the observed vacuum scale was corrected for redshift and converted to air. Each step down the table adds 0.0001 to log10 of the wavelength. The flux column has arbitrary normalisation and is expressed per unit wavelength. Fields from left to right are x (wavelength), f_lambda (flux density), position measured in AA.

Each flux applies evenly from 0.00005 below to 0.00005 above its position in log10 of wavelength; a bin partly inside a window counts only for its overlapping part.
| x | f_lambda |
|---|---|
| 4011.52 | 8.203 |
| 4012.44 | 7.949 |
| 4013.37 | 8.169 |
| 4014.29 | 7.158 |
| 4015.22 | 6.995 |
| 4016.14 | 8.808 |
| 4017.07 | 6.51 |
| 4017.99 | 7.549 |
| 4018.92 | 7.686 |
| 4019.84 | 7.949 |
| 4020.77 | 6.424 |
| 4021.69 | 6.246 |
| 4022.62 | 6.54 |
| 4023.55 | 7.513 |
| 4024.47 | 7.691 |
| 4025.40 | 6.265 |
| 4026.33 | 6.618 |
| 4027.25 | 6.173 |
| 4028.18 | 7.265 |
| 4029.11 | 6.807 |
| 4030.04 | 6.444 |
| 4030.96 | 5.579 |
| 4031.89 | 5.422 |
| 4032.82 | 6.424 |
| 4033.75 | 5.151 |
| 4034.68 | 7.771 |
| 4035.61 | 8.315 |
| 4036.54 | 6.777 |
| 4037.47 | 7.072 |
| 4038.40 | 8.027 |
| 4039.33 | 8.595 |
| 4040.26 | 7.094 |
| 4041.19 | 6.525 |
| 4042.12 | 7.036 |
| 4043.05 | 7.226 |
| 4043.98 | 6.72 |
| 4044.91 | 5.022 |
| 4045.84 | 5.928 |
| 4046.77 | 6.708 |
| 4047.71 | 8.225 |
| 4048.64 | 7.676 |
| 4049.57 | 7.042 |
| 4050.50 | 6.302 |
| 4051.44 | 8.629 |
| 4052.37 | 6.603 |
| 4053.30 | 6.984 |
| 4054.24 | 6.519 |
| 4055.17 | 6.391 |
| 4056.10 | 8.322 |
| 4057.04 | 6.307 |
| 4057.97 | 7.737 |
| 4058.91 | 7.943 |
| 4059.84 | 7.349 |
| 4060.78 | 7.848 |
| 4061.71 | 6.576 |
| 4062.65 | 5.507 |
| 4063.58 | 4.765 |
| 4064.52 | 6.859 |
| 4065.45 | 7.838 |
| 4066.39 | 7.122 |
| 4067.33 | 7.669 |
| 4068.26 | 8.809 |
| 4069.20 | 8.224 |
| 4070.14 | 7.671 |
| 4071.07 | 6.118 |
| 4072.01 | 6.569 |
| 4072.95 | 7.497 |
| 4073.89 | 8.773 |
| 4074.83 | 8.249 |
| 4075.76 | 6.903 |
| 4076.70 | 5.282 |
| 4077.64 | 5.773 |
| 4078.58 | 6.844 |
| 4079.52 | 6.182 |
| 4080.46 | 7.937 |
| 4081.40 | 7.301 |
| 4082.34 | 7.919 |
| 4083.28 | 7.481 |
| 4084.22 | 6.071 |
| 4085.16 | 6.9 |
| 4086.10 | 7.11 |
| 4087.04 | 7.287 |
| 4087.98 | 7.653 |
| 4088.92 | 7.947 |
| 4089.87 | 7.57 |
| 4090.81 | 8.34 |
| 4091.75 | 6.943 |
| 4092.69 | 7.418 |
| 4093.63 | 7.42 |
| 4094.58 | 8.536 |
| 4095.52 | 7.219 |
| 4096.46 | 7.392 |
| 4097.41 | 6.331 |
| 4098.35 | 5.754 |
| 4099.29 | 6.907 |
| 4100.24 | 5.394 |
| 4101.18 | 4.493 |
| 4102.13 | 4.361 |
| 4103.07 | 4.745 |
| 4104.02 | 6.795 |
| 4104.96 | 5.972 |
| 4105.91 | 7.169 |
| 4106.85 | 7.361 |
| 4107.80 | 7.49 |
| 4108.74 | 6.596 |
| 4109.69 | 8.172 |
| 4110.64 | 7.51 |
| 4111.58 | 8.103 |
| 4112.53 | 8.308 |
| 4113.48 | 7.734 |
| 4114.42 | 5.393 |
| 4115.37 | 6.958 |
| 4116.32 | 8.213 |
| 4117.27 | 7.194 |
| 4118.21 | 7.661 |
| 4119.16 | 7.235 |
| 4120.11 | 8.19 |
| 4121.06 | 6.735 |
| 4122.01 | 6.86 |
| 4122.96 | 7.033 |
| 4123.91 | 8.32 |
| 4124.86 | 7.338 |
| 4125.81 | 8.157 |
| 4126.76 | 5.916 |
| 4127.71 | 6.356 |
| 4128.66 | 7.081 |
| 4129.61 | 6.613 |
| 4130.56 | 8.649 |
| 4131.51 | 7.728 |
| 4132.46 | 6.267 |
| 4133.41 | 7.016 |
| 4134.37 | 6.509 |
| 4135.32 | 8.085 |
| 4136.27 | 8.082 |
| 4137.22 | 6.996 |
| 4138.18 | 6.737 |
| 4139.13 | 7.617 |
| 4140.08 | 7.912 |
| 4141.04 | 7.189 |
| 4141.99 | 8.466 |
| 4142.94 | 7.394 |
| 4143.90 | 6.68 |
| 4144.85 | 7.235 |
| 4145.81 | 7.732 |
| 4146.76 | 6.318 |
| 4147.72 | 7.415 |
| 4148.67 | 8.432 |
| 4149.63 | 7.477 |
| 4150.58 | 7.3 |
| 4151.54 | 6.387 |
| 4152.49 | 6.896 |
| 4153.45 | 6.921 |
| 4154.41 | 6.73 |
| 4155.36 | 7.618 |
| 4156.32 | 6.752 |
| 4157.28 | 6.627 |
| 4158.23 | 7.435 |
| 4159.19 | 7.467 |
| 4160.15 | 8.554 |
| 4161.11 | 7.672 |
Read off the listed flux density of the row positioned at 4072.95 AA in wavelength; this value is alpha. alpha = 7.497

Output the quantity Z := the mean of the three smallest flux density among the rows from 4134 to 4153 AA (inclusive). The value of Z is 6.4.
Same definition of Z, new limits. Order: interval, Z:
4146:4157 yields 6.5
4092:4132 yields 4.5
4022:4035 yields 5.4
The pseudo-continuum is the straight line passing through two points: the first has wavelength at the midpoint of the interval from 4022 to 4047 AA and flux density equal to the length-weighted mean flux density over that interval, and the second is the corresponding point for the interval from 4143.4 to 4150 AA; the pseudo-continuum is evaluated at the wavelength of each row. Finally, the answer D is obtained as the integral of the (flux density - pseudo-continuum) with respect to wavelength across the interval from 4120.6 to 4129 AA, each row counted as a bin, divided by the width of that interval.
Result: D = -0.12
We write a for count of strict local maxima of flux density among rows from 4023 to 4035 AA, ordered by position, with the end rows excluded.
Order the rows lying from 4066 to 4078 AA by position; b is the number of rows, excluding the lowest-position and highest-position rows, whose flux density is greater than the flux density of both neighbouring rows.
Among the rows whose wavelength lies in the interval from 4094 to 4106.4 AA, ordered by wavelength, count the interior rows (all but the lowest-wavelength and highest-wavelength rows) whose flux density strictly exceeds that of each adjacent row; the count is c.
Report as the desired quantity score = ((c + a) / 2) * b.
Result 7.0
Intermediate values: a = 4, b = 2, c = 3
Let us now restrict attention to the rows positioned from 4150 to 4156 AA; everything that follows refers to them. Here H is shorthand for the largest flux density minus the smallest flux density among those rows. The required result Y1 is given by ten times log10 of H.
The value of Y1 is 0.9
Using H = 1.2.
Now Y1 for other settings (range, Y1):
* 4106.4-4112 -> 2.0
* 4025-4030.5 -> 0.4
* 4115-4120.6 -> 1.0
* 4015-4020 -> 3.6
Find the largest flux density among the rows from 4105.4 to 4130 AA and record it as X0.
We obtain 8.32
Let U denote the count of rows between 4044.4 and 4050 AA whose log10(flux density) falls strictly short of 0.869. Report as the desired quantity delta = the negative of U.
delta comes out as -4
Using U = 4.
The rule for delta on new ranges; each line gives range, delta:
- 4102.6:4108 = -5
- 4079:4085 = -3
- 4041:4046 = -6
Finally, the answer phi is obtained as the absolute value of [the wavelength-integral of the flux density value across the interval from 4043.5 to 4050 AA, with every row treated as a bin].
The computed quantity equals 44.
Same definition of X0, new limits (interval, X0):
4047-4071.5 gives 8.809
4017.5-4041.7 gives 8.595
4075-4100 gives 8.536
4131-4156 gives 8.466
